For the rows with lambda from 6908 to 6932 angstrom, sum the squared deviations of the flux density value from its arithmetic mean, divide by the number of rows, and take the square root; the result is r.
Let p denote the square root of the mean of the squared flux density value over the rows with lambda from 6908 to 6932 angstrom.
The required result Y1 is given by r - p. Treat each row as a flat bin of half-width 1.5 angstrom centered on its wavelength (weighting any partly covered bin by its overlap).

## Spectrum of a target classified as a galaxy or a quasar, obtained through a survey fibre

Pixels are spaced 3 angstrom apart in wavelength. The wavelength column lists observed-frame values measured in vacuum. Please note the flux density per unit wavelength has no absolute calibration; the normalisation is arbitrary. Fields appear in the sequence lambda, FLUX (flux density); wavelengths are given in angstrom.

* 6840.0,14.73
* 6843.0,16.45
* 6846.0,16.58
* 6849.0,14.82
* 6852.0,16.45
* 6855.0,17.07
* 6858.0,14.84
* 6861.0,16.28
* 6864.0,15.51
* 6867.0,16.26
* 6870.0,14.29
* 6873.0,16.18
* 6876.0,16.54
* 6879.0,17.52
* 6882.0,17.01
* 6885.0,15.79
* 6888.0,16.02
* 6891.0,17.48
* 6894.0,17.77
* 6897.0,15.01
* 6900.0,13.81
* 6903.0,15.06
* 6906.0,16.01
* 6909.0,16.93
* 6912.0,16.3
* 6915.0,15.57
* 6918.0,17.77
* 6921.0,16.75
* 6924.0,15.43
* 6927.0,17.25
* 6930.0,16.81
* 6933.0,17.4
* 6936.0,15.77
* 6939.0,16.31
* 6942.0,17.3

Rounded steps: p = 16.6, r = 0.75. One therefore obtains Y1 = -15.9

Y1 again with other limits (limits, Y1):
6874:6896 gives -16.2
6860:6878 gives -15.1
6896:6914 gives -14.5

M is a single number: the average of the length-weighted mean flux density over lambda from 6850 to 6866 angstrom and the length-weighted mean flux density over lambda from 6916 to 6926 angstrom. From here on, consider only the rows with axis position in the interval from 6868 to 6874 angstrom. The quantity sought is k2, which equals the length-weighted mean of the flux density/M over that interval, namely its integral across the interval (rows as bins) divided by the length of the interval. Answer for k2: 0.93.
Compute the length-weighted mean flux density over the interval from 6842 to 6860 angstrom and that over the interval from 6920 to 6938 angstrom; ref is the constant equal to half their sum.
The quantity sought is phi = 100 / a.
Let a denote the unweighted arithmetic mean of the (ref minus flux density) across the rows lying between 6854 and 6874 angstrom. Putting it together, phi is 193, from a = 0.52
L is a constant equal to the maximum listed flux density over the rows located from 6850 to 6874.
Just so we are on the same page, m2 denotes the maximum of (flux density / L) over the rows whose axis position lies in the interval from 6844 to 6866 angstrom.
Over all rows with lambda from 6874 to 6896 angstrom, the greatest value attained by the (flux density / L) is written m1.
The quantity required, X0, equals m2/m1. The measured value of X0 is 0.961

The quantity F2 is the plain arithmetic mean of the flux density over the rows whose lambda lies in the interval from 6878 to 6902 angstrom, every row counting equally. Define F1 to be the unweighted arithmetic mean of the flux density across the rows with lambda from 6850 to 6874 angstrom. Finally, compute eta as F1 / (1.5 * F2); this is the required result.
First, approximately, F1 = 15.9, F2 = 16.3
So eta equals 0.65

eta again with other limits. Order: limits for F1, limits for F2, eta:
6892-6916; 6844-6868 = 0.66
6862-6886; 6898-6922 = 0.67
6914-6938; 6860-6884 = 0.68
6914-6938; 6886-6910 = 0.69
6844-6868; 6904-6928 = 0.65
